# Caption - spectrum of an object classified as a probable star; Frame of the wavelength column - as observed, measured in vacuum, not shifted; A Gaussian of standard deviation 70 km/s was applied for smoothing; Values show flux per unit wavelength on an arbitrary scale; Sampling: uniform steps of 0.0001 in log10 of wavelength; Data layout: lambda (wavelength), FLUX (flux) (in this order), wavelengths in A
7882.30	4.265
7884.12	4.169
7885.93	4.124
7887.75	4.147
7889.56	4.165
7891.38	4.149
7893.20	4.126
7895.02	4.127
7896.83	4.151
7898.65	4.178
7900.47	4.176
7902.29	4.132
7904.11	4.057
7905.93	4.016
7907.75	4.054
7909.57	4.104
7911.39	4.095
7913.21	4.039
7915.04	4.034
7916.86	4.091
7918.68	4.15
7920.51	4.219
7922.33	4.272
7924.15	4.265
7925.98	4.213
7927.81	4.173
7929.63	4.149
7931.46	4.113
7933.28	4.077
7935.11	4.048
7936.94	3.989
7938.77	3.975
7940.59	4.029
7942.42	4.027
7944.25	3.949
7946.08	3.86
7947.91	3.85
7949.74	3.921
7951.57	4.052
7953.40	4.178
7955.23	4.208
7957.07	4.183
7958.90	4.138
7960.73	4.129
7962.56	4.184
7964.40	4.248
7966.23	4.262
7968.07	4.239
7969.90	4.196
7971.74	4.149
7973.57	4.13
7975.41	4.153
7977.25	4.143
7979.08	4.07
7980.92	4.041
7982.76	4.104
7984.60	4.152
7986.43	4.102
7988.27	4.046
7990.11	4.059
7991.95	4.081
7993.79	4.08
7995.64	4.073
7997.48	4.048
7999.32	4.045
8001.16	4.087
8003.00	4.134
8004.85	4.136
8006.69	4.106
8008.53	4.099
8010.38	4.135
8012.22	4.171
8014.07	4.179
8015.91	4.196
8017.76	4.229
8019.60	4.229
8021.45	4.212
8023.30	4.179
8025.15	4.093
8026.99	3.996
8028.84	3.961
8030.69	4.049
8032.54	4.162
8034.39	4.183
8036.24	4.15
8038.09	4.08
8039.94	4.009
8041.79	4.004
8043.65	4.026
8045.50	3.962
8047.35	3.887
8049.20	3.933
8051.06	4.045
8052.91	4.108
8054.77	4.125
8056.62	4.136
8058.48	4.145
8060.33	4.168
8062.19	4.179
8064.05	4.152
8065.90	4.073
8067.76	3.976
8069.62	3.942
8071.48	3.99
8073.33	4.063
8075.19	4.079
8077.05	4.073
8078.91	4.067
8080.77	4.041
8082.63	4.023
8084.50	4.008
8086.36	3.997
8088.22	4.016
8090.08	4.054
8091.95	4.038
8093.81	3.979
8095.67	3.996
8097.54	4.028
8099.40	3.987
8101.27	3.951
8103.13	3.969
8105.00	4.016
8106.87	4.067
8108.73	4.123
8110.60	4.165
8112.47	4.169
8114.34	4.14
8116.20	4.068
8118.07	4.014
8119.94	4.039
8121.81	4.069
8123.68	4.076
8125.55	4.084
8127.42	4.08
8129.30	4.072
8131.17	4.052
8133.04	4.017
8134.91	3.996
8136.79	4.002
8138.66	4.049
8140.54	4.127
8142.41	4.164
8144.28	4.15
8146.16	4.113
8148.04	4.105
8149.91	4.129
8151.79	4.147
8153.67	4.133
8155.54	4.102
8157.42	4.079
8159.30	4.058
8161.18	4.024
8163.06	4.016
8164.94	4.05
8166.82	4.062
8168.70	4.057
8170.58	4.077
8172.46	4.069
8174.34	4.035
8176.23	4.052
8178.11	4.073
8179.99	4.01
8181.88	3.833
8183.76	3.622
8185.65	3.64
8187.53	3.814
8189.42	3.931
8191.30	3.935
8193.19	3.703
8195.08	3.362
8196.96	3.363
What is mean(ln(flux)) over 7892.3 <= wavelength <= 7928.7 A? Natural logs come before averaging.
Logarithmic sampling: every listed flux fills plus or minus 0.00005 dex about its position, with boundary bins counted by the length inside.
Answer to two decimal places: 1.42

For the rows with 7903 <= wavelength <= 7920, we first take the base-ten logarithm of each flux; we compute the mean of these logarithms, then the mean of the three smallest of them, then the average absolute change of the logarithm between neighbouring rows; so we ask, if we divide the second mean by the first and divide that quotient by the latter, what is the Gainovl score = 236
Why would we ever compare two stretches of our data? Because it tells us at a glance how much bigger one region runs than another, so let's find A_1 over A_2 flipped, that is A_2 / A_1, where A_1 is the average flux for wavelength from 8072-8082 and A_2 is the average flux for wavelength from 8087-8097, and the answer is 0.99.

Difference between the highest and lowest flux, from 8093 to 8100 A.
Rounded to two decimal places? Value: 0.05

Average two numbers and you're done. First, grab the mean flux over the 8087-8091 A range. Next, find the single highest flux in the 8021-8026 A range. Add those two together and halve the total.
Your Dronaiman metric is 4.12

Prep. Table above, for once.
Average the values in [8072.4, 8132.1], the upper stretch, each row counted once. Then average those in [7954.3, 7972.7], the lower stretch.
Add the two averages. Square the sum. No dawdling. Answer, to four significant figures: 67.96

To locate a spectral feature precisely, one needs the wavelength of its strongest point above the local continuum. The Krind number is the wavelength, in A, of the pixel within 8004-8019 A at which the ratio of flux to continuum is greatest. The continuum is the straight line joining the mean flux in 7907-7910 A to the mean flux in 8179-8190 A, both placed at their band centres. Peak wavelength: 8017.76 A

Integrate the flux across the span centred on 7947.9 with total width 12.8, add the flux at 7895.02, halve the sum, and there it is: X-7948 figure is 27.5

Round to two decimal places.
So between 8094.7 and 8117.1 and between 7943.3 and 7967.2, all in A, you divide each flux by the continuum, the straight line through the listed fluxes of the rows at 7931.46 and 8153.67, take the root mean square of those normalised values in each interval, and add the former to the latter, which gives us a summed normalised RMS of 1.98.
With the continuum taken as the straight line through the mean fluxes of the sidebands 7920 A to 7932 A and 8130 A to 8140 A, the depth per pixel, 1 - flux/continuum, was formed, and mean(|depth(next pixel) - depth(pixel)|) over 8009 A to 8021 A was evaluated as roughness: 0.0049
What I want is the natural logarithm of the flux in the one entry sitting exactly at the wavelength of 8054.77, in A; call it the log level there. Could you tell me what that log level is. 1.42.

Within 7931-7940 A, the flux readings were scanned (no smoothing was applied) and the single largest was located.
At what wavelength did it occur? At 7931.46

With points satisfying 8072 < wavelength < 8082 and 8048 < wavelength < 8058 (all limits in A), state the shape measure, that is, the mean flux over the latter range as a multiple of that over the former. 1.00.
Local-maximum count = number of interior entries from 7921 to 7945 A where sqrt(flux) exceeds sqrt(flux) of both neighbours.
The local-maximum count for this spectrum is 1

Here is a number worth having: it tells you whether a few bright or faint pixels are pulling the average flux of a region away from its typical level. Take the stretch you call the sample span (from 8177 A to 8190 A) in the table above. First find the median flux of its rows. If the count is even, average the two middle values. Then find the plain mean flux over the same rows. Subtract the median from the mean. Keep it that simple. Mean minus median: 0.013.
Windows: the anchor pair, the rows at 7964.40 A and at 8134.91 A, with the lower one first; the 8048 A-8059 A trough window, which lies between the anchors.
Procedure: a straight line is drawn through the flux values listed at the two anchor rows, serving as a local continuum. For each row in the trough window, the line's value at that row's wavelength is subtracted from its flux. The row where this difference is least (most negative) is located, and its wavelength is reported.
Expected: 8049.20 A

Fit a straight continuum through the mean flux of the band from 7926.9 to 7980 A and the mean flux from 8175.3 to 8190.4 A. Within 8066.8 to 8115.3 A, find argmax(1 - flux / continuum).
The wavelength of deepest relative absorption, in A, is 8069.62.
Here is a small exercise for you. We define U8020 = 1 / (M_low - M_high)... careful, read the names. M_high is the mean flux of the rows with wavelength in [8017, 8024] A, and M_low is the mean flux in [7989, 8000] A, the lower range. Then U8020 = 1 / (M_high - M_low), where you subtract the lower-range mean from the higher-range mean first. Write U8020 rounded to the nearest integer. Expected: 7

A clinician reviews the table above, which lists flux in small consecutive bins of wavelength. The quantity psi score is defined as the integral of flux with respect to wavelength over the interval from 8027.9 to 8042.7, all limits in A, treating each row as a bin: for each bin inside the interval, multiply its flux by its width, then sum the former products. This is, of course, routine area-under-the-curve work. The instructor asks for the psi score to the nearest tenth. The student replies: 60.3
